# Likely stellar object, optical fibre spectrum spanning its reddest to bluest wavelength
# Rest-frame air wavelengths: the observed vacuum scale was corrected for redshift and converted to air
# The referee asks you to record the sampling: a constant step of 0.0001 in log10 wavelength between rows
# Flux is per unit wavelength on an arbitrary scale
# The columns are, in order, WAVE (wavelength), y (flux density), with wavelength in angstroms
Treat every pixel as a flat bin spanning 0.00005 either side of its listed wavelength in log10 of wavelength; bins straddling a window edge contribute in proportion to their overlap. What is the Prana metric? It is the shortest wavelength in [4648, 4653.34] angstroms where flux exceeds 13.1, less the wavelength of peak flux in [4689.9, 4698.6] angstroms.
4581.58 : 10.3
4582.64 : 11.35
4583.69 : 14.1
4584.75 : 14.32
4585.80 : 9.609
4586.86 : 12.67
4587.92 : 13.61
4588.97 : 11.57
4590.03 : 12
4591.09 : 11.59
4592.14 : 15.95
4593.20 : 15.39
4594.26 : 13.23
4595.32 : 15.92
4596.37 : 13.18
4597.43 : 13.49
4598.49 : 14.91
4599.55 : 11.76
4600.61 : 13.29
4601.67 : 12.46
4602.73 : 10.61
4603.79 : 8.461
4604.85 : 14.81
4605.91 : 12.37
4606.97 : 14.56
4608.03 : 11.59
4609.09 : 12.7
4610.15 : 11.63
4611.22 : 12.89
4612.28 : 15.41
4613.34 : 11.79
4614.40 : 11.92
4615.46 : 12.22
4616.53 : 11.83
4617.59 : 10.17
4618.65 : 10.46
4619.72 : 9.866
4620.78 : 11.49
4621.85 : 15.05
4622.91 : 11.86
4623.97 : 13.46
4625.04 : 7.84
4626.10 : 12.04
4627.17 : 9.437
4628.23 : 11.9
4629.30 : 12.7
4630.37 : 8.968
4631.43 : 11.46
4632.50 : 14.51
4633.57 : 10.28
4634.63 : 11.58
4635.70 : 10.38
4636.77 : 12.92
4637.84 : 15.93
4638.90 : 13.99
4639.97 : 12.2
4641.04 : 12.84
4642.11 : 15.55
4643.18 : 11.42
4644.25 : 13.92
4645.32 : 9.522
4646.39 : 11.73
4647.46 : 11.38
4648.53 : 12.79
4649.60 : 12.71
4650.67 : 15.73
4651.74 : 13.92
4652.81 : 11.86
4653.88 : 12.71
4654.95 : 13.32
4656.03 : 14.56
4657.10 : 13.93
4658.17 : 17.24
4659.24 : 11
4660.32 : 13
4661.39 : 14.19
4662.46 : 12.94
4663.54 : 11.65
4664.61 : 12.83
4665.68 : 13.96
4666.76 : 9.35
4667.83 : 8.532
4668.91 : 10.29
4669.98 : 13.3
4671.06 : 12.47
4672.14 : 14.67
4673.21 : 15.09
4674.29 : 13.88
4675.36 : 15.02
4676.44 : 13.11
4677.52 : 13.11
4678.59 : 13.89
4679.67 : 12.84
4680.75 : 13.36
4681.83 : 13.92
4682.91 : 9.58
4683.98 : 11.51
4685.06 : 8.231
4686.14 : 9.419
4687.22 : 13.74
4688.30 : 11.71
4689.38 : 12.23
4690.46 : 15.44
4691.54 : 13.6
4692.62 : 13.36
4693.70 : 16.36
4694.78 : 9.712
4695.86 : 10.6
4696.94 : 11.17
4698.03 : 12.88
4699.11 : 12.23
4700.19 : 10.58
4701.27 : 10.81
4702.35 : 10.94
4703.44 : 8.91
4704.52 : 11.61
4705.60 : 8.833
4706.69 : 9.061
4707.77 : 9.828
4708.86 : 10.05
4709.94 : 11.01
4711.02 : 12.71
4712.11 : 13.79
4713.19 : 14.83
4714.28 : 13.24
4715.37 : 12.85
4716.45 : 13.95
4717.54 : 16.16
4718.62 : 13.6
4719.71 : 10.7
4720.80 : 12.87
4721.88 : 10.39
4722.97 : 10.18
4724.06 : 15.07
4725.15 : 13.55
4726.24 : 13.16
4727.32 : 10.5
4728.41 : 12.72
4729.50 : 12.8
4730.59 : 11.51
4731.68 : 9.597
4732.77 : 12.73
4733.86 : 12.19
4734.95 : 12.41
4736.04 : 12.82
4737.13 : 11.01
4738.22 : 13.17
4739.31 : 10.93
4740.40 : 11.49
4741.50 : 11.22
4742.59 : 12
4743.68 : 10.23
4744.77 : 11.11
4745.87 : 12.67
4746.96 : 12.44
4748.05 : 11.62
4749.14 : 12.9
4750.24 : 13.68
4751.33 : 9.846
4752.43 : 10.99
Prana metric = -43.0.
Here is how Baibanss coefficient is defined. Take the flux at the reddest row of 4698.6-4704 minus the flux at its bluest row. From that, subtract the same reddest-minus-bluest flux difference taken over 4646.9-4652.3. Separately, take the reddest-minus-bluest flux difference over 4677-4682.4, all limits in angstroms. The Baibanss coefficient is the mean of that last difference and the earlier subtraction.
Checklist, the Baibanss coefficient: -2.5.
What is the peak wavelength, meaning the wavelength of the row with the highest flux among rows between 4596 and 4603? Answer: 4598.49 angstroms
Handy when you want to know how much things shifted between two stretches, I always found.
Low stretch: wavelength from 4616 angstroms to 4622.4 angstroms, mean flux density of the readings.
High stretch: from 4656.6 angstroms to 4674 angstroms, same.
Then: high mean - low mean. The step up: 1.3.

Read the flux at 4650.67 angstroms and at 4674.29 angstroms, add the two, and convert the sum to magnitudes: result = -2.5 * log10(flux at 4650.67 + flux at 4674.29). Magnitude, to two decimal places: -3.68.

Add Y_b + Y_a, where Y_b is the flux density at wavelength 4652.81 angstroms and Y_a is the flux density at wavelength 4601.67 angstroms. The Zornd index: 24.3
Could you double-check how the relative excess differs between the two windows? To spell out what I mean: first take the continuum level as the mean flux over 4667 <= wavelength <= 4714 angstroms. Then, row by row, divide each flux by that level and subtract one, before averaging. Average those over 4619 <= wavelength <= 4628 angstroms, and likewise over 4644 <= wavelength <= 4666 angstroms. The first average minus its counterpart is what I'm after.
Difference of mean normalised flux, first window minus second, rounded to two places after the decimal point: -0.14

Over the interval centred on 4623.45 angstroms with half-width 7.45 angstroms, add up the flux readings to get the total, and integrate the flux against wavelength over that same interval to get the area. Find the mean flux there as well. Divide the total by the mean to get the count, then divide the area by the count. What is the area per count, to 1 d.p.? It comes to 11.9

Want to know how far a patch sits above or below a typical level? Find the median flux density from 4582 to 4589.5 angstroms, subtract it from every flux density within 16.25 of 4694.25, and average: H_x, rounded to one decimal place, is -1.1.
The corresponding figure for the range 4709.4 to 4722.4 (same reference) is 0.3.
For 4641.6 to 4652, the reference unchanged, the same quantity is 0.2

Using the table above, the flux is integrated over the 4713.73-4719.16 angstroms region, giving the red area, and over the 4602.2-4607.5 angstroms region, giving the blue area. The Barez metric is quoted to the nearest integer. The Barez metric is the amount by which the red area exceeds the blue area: 11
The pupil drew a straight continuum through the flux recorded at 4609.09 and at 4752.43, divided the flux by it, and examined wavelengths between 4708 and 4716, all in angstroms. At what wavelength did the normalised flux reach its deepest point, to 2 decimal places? 4708.86 angstroms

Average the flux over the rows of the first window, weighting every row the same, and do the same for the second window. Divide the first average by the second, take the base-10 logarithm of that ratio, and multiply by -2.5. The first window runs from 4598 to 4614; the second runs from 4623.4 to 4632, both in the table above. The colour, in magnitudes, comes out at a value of -0.15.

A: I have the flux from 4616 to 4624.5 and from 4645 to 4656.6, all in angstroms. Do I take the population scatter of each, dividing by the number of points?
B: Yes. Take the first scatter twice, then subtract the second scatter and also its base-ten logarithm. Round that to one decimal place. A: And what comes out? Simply 1.5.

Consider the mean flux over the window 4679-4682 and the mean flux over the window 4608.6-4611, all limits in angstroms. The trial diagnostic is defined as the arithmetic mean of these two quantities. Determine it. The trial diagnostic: 12.8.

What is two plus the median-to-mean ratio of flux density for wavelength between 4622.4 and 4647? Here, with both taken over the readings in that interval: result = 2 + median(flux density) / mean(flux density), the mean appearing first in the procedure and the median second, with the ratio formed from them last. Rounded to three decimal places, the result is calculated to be 2.990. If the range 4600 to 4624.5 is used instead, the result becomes 2.976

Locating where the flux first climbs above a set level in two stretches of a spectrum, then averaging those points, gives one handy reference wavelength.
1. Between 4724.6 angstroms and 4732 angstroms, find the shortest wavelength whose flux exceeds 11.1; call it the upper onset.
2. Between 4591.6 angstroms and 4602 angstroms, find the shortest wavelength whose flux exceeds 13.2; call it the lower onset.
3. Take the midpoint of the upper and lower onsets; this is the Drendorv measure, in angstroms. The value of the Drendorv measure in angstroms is 4658.6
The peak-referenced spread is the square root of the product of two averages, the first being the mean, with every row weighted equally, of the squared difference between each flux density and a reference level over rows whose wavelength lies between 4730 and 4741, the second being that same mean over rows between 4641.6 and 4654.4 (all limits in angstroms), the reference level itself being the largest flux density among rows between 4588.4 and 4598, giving 15.5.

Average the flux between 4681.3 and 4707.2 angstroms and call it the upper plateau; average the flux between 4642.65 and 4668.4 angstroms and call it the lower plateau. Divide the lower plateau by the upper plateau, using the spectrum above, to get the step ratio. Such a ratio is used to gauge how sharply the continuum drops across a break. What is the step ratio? 1.100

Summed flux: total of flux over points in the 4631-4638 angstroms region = 87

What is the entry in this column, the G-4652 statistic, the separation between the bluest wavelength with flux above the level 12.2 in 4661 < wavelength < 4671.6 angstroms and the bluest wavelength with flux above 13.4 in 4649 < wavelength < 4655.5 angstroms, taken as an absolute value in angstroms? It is 10.7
